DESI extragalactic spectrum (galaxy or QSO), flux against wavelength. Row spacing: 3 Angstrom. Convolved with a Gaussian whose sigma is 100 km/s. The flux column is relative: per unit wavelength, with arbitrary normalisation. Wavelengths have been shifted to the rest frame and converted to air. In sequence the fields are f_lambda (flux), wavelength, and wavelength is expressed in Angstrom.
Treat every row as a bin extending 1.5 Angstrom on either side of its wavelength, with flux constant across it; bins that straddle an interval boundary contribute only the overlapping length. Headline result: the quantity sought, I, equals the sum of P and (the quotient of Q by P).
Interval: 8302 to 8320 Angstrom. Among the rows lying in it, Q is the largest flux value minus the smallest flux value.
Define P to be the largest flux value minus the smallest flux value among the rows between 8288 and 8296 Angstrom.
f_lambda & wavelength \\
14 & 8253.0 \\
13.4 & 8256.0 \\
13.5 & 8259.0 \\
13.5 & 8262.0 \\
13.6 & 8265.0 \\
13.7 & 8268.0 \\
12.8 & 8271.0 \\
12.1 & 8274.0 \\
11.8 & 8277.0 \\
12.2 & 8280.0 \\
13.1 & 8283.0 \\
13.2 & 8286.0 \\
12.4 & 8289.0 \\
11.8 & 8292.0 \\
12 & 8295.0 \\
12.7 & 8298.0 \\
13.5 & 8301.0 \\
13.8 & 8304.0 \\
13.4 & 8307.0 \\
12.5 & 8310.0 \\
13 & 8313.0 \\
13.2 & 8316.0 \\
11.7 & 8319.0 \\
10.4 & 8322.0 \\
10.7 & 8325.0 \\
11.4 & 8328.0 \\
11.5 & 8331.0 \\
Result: 4.1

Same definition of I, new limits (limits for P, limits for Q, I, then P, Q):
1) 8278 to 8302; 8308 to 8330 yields 3.3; 1.7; 2.8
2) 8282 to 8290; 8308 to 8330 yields 4.3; 0.8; 2.8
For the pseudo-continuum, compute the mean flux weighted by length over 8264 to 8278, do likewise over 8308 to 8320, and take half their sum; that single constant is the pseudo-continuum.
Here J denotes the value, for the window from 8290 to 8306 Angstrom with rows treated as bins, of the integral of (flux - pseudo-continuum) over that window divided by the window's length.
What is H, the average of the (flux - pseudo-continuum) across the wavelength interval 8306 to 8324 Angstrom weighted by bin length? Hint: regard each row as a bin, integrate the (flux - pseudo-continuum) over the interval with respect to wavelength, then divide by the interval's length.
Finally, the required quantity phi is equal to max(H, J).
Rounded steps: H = -0.4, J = 0.0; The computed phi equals 0.03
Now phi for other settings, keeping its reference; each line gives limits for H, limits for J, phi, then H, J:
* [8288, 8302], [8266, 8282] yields -0.17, -0.3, -0.2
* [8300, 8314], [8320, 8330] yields 0.50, 0.5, -1.8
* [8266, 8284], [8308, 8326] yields -0.11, -0.1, -0.7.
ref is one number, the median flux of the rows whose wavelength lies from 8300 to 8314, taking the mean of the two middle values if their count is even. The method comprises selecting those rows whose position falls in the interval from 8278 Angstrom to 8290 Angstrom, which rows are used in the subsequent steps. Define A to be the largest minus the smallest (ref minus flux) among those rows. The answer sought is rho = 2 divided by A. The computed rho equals 2.0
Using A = 1.0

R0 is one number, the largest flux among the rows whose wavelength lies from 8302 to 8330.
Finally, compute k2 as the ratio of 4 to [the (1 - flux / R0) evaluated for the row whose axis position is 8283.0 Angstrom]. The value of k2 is 79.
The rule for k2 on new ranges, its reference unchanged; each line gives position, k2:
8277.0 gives 28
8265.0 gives 276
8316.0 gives 92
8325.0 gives 18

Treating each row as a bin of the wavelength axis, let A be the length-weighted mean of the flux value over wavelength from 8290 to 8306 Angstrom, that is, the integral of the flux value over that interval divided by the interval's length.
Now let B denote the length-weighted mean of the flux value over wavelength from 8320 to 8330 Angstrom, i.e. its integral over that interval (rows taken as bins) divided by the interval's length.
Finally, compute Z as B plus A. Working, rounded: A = 12.8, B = 10.9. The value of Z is 23.7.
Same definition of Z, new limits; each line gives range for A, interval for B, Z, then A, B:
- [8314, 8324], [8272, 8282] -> 23.9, 11.8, 12.1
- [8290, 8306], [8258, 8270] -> 26.3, 12.8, 13.5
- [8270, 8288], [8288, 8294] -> 24.6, 12.5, 12.1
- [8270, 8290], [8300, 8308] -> 26.1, 12.5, 13.6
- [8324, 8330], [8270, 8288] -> 23.6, 11.1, 12.5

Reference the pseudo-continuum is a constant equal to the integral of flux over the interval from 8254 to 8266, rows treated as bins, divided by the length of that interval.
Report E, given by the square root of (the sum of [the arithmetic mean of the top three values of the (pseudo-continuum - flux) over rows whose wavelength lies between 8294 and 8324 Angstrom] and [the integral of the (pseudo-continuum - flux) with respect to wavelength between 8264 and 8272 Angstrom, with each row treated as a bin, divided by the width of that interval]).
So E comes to 1.51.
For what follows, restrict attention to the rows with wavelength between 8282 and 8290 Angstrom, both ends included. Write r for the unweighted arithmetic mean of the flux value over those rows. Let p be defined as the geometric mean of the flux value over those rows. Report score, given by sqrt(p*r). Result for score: 12.9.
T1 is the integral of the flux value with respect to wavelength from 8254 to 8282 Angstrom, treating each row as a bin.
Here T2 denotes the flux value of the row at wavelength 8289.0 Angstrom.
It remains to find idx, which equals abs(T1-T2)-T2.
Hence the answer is 339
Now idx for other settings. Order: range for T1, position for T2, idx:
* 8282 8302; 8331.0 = 230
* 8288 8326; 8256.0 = 445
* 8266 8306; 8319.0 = 485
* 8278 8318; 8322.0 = 491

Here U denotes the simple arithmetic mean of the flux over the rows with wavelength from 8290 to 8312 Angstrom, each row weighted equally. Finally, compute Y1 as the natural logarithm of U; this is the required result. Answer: 2.55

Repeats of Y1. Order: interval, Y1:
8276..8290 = 2.53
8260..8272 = 2.60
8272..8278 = 2.48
